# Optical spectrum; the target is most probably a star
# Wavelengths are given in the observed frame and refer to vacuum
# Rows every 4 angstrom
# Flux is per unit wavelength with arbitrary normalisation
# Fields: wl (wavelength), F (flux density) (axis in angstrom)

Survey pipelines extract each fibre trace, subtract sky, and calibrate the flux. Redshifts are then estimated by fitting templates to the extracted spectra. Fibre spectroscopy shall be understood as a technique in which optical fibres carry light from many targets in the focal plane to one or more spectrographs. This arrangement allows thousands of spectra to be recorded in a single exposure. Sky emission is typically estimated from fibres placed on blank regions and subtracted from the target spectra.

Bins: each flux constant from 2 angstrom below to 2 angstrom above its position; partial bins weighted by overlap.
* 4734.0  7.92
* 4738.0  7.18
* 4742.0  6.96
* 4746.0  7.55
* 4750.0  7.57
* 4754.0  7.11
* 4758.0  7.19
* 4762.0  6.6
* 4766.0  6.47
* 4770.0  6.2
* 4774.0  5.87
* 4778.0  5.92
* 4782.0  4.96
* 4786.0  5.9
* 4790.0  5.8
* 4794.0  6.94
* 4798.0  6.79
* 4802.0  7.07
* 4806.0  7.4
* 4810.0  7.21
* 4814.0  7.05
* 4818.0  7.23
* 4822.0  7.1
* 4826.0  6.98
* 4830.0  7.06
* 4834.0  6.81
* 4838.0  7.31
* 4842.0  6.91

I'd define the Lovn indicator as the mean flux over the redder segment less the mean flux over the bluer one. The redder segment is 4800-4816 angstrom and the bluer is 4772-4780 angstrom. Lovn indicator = 1.3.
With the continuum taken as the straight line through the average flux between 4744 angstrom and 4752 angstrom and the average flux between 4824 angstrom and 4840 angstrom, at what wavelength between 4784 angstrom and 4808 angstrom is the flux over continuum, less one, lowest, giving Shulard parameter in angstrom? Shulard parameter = 4790.0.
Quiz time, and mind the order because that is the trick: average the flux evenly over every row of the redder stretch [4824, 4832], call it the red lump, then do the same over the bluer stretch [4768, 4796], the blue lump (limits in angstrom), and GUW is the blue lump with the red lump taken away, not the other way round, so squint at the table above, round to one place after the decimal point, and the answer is -1.1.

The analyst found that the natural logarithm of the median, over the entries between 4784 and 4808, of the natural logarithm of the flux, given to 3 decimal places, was 0.656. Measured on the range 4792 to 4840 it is 0.670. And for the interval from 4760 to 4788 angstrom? 0.576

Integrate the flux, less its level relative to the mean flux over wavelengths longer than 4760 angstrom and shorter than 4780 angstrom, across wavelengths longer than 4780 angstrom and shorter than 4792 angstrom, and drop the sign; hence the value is 7.9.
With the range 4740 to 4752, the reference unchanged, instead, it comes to 13.8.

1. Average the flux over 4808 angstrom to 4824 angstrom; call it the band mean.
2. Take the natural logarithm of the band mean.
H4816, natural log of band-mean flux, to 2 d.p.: 1.97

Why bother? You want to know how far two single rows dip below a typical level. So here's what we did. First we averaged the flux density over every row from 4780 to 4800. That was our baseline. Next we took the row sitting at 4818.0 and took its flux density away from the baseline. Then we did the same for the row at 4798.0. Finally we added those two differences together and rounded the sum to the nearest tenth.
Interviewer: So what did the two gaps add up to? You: -1.9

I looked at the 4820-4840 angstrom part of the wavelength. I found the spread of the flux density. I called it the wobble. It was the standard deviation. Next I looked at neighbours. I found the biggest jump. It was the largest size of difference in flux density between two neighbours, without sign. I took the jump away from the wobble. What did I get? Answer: -0.3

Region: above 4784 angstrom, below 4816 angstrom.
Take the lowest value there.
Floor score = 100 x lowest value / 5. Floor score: 116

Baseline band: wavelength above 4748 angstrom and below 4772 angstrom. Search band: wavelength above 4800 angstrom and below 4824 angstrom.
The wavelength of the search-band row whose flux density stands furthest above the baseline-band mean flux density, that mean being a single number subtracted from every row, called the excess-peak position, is 4806.0 angstrom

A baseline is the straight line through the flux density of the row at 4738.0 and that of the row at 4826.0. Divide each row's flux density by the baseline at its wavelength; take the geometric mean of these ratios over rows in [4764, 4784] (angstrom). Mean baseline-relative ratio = 0.83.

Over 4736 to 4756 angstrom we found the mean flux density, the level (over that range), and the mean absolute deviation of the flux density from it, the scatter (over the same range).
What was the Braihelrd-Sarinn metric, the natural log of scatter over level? -3.5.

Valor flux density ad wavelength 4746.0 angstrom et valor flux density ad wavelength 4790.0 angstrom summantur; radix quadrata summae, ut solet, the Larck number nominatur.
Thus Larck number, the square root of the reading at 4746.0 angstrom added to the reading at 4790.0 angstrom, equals 3.65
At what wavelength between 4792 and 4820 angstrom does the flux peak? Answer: 4806.0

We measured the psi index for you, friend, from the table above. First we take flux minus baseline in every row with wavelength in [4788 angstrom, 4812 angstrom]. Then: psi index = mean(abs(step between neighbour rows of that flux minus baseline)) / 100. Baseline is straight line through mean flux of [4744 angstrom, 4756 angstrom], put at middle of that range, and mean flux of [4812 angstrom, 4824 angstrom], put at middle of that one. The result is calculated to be 0.0042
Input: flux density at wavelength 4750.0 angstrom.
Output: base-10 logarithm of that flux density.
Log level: 0.879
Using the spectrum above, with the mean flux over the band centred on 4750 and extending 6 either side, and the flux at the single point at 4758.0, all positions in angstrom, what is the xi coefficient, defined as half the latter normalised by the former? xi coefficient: 0.49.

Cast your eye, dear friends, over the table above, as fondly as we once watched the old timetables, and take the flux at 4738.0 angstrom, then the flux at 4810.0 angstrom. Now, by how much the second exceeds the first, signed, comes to 0.0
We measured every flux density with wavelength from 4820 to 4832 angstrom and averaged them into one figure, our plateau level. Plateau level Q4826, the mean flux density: 7.05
